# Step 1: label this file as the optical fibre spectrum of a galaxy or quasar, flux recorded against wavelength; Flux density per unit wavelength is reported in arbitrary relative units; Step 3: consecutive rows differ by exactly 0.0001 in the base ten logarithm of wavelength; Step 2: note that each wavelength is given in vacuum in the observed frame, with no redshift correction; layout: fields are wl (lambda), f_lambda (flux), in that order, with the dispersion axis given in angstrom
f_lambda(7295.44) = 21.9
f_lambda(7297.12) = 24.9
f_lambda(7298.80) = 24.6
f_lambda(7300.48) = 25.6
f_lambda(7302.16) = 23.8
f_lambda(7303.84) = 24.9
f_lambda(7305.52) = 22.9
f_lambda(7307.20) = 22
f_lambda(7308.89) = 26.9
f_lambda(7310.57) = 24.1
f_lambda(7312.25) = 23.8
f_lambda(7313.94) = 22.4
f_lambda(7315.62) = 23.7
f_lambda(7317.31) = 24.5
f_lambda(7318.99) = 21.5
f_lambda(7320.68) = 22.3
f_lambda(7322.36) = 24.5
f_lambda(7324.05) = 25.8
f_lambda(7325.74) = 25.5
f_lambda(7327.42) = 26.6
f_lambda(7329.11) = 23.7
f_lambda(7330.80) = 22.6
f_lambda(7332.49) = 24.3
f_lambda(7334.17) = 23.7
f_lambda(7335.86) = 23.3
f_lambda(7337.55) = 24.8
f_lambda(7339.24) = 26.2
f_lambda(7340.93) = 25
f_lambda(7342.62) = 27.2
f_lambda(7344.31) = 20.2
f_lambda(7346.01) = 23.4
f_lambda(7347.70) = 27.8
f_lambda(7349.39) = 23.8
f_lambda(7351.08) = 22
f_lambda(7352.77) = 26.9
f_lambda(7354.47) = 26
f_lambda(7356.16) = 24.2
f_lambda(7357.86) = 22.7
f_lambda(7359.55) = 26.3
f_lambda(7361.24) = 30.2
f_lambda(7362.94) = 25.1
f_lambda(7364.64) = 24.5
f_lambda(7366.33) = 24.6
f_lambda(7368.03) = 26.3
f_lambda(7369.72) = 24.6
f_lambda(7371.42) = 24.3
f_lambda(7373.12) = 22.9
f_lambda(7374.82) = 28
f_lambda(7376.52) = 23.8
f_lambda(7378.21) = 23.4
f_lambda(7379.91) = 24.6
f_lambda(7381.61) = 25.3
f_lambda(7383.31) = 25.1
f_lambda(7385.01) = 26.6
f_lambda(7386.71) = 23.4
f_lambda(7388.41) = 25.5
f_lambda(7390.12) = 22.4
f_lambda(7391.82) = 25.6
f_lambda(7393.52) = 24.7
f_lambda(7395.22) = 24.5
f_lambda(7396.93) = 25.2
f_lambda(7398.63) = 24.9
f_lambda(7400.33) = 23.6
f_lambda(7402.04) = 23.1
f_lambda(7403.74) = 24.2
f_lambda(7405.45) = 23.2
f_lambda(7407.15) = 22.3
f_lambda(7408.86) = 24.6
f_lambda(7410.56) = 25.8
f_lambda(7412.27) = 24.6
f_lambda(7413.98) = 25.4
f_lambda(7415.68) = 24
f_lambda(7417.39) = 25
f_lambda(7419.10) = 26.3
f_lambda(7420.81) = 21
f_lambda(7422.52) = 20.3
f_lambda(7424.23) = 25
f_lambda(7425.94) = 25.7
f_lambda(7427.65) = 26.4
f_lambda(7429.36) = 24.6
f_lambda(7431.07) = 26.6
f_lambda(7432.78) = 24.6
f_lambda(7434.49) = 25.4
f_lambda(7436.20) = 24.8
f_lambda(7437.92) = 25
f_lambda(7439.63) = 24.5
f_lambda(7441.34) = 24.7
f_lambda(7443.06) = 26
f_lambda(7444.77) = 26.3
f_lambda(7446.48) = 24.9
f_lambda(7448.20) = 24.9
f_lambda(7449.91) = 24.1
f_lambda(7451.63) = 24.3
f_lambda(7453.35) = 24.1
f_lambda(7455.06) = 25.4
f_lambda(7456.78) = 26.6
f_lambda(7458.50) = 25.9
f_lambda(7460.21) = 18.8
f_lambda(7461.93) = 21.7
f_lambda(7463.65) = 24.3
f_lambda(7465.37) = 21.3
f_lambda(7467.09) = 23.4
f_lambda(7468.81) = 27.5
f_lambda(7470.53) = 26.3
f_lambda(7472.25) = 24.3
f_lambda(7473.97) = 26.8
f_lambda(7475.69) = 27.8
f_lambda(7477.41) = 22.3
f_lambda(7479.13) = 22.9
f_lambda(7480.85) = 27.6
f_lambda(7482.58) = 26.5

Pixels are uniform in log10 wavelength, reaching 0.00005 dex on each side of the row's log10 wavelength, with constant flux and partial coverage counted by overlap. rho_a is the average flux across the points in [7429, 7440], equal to 25.1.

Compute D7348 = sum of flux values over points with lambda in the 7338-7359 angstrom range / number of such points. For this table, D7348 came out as 24.6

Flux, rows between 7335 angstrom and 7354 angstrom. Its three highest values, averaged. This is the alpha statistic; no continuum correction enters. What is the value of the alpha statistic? 27.3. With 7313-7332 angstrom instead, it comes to 26.0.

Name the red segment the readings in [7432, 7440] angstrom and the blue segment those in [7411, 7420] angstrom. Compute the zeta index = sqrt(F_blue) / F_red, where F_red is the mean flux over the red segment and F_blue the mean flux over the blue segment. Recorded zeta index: 0.201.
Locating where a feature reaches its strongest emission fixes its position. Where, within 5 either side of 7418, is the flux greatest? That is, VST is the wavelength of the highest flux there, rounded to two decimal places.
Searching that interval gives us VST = 7419.10 angstrom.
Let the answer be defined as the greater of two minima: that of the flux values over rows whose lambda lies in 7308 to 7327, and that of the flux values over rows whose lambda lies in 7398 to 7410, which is 22.3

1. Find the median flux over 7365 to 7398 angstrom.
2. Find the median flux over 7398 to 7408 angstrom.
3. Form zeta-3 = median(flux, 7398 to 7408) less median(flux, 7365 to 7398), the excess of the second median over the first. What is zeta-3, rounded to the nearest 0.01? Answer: -1.20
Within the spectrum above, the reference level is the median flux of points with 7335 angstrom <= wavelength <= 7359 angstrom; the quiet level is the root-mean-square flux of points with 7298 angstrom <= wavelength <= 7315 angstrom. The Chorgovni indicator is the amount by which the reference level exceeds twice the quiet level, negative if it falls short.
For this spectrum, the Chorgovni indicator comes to -23.8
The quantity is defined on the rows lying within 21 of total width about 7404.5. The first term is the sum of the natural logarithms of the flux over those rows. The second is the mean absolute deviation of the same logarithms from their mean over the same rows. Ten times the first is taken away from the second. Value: -383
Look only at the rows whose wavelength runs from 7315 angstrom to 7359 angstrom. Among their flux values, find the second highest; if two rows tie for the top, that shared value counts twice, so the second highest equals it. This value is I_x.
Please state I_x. 27.2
